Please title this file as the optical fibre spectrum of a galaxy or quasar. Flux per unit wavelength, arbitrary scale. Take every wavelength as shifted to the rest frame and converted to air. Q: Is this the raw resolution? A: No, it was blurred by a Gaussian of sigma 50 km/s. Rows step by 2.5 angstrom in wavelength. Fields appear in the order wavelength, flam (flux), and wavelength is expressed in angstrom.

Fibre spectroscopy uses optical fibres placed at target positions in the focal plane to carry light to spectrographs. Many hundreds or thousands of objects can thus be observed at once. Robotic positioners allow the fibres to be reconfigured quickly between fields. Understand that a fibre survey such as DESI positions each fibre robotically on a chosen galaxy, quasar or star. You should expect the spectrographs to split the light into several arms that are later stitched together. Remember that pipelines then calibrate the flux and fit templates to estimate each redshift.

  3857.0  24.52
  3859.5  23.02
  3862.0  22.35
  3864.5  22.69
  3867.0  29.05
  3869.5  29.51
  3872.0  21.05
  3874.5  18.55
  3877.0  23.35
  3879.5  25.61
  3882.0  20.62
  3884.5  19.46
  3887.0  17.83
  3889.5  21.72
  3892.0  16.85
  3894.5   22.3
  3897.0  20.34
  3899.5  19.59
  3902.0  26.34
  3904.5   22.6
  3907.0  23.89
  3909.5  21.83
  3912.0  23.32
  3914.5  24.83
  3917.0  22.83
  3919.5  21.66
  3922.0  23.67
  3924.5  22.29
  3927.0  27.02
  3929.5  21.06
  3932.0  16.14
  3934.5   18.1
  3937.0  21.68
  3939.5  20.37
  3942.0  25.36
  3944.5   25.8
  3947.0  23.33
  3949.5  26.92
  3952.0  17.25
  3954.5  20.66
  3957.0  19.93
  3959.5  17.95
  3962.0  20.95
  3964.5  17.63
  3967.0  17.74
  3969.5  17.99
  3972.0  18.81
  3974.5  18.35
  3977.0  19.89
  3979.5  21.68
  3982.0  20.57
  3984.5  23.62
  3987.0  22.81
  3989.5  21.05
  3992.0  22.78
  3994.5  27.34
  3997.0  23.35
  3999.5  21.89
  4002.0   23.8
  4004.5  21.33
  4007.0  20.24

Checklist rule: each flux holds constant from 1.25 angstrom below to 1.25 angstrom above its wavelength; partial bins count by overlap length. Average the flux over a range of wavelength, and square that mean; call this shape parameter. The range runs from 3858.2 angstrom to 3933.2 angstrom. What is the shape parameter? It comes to 501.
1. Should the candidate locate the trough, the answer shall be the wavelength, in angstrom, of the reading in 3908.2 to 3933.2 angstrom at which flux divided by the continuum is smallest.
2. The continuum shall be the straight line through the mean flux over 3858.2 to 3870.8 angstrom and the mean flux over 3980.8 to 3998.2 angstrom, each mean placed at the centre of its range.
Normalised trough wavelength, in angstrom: 3932.0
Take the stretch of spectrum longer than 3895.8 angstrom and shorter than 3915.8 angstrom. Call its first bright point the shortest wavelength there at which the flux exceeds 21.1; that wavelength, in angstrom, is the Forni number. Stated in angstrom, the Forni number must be 3902.0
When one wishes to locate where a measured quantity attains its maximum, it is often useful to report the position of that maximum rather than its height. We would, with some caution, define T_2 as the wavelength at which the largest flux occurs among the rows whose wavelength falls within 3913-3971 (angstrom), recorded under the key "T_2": 3927.0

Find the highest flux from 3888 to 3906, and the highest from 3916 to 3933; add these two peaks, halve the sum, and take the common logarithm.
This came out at 1.43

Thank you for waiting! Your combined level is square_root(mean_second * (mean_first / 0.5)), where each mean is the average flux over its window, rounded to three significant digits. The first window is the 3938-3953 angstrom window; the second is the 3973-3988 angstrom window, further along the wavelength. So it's 31.3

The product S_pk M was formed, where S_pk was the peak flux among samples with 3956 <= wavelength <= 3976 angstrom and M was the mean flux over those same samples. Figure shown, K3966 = 391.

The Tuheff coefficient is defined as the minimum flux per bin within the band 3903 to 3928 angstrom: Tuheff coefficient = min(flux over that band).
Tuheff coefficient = 21.66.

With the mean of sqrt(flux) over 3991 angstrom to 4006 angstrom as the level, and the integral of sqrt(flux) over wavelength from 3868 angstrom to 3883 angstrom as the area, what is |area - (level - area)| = 139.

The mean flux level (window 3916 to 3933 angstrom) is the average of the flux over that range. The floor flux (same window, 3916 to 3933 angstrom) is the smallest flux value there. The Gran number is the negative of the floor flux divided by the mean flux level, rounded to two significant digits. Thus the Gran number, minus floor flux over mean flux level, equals -0.73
